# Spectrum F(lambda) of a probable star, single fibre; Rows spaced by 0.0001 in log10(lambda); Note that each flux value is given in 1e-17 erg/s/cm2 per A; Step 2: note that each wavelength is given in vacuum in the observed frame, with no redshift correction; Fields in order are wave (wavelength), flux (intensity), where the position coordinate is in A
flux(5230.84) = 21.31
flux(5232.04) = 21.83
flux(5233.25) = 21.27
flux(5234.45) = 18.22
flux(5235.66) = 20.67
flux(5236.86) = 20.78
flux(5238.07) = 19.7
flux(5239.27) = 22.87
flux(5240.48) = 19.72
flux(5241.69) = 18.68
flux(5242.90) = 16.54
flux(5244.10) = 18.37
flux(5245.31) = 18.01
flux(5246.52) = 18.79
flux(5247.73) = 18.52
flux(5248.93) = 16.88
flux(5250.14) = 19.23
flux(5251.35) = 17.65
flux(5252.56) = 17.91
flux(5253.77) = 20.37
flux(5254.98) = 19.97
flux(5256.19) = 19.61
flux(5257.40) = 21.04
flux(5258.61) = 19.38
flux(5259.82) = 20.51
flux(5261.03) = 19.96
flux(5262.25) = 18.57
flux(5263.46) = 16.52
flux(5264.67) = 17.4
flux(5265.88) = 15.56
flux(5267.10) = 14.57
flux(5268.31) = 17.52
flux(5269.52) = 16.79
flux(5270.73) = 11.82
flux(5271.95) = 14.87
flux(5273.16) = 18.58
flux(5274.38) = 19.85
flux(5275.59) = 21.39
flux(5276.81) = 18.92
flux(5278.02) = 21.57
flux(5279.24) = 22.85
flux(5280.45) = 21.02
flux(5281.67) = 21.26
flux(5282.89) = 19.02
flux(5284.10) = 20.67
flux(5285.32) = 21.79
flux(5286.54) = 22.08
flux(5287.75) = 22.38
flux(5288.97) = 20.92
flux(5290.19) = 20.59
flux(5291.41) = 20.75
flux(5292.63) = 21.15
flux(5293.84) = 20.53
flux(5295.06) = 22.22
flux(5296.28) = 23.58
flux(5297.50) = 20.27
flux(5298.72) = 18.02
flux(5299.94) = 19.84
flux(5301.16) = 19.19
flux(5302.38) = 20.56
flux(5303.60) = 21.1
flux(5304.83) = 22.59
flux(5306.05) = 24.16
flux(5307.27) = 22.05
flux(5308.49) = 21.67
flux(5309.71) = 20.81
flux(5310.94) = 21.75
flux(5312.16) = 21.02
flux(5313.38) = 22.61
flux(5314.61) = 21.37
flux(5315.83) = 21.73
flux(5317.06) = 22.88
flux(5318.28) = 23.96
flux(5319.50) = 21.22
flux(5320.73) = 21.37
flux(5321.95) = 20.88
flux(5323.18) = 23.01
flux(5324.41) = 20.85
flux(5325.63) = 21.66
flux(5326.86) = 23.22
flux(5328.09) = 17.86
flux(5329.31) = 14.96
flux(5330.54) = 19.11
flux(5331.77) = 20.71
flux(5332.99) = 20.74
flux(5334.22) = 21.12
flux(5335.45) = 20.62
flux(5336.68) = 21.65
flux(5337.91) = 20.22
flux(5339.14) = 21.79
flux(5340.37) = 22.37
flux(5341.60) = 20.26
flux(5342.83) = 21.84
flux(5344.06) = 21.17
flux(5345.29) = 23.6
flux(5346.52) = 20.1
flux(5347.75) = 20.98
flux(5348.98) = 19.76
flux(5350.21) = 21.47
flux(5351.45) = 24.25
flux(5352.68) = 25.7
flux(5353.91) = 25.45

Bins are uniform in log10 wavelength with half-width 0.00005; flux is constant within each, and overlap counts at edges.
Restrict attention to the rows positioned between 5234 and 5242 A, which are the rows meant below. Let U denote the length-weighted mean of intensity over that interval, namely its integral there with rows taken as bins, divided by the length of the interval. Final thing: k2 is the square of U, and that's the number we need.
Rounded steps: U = 20.2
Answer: 407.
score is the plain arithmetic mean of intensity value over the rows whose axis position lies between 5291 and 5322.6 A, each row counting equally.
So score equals 21.4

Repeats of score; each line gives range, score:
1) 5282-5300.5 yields 20.9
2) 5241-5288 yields 18.9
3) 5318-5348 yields 21.0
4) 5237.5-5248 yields 19.0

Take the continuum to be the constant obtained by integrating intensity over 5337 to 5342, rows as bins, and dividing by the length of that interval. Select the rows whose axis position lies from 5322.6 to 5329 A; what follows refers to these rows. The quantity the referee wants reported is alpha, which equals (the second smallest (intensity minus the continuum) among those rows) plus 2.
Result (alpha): 1.6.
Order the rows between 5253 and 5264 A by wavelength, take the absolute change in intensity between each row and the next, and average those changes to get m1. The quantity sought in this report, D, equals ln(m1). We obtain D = 0.1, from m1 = 1.1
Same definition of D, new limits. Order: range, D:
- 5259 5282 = 0.6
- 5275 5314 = 0.2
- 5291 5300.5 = 0.5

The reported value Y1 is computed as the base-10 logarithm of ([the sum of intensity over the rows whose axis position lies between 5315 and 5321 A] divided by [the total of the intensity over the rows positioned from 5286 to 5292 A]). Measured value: 0.018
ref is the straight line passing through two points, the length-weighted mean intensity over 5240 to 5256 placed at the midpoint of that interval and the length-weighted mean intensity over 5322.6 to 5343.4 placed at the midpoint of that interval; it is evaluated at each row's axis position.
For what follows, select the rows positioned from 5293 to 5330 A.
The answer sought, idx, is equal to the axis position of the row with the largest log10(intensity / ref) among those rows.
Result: 5306.05 A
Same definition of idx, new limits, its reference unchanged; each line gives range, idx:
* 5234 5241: 5239.27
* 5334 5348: 5345.29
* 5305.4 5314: 5306.05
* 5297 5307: 5306.05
